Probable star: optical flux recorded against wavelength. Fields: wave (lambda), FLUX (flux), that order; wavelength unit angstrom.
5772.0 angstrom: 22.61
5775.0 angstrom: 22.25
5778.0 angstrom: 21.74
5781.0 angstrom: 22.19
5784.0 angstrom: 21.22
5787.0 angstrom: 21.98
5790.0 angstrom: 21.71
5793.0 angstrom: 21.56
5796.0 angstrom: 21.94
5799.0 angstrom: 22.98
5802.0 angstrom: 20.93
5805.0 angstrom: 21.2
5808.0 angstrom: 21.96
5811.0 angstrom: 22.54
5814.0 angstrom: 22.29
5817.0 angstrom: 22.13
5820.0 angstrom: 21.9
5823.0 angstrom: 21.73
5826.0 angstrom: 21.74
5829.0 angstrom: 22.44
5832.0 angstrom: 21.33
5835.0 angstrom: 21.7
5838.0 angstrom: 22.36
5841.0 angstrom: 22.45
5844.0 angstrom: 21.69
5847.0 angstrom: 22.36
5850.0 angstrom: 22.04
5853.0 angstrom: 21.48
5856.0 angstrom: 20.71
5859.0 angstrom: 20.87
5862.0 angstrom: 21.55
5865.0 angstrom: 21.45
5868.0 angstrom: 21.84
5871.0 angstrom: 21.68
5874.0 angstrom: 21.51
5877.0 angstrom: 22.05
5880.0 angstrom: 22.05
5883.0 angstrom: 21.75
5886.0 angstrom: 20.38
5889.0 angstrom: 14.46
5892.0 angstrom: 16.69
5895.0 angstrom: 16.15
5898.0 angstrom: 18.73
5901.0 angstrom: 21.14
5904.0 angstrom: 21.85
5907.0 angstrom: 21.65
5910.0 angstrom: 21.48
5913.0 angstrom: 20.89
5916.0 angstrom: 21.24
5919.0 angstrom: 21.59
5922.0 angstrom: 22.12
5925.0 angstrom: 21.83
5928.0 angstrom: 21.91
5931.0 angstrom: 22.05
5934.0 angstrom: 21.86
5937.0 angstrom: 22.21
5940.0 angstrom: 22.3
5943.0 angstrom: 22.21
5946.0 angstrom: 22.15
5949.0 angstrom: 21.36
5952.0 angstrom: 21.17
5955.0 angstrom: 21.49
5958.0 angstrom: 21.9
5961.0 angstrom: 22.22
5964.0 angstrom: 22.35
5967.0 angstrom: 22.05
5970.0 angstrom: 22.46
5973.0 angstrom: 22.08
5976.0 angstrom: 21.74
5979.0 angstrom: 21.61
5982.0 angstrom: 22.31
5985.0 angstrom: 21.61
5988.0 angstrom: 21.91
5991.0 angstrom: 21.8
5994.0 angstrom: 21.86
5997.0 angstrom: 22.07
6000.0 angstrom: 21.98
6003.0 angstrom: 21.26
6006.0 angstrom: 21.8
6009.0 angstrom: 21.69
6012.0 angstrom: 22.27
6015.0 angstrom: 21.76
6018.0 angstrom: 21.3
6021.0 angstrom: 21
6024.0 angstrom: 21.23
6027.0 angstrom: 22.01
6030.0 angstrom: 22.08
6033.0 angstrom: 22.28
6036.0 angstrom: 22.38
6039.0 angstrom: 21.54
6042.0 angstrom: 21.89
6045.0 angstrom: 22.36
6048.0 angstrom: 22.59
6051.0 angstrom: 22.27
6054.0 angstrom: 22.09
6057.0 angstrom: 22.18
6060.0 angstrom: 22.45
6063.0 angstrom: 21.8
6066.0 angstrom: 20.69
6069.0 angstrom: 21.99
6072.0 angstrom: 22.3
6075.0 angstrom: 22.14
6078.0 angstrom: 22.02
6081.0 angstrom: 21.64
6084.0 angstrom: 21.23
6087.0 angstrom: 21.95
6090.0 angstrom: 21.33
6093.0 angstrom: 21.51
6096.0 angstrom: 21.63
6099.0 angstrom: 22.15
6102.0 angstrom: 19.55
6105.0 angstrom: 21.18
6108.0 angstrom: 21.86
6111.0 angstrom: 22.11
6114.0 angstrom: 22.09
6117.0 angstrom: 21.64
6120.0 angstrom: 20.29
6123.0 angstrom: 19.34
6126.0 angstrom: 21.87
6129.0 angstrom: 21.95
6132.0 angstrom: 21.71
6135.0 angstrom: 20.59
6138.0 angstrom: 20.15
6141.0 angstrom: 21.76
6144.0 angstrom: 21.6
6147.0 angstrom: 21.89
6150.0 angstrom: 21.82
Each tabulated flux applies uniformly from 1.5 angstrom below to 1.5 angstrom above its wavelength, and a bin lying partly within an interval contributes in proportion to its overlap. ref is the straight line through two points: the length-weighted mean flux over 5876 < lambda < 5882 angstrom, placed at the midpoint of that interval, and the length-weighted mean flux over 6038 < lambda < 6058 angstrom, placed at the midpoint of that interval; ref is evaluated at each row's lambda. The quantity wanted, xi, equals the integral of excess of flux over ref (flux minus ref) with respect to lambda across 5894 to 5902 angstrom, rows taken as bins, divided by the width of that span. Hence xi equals -3.36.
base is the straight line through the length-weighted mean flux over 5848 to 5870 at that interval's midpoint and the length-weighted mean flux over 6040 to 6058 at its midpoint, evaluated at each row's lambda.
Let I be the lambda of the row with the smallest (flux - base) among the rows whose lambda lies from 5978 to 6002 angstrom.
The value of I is 5985.0 angstrom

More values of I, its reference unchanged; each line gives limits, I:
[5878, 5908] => 5889.0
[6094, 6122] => 6102.0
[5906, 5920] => 5913.0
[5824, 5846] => 5832.0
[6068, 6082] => 6081.0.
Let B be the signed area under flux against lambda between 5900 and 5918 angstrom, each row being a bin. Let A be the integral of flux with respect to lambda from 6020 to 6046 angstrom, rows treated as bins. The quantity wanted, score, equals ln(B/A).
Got -0.39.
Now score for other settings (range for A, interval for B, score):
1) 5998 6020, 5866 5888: -0.01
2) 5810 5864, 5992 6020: -0.66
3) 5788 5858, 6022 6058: -0.66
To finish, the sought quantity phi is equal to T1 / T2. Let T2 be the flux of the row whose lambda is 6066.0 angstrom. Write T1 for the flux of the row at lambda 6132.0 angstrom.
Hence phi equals 1.05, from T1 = 21.71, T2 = 20.69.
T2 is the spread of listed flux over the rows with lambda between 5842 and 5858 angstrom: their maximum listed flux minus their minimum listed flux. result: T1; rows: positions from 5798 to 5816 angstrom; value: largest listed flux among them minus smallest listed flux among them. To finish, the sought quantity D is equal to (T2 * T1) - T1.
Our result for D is 1.3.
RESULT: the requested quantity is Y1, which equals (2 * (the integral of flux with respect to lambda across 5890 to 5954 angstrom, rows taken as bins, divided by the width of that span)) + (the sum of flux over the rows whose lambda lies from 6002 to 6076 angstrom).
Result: 589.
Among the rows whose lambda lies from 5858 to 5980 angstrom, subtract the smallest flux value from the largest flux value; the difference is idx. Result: 8.0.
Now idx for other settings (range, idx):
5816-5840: 1.1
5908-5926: 1.2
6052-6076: 1.8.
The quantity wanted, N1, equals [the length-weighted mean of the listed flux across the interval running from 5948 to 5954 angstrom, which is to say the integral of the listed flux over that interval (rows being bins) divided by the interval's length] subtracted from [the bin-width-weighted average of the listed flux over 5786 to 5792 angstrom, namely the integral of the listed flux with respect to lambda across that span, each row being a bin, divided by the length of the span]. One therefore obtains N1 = 0.53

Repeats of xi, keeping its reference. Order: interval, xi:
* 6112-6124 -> -1.24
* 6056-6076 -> -0.23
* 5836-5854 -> 0.07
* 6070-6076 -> 0.04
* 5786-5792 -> -0.15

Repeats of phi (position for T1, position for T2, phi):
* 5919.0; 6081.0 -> 1.00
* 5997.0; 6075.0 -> 1.00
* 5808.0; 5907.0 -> 1.01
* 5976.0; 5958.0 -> 0.99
